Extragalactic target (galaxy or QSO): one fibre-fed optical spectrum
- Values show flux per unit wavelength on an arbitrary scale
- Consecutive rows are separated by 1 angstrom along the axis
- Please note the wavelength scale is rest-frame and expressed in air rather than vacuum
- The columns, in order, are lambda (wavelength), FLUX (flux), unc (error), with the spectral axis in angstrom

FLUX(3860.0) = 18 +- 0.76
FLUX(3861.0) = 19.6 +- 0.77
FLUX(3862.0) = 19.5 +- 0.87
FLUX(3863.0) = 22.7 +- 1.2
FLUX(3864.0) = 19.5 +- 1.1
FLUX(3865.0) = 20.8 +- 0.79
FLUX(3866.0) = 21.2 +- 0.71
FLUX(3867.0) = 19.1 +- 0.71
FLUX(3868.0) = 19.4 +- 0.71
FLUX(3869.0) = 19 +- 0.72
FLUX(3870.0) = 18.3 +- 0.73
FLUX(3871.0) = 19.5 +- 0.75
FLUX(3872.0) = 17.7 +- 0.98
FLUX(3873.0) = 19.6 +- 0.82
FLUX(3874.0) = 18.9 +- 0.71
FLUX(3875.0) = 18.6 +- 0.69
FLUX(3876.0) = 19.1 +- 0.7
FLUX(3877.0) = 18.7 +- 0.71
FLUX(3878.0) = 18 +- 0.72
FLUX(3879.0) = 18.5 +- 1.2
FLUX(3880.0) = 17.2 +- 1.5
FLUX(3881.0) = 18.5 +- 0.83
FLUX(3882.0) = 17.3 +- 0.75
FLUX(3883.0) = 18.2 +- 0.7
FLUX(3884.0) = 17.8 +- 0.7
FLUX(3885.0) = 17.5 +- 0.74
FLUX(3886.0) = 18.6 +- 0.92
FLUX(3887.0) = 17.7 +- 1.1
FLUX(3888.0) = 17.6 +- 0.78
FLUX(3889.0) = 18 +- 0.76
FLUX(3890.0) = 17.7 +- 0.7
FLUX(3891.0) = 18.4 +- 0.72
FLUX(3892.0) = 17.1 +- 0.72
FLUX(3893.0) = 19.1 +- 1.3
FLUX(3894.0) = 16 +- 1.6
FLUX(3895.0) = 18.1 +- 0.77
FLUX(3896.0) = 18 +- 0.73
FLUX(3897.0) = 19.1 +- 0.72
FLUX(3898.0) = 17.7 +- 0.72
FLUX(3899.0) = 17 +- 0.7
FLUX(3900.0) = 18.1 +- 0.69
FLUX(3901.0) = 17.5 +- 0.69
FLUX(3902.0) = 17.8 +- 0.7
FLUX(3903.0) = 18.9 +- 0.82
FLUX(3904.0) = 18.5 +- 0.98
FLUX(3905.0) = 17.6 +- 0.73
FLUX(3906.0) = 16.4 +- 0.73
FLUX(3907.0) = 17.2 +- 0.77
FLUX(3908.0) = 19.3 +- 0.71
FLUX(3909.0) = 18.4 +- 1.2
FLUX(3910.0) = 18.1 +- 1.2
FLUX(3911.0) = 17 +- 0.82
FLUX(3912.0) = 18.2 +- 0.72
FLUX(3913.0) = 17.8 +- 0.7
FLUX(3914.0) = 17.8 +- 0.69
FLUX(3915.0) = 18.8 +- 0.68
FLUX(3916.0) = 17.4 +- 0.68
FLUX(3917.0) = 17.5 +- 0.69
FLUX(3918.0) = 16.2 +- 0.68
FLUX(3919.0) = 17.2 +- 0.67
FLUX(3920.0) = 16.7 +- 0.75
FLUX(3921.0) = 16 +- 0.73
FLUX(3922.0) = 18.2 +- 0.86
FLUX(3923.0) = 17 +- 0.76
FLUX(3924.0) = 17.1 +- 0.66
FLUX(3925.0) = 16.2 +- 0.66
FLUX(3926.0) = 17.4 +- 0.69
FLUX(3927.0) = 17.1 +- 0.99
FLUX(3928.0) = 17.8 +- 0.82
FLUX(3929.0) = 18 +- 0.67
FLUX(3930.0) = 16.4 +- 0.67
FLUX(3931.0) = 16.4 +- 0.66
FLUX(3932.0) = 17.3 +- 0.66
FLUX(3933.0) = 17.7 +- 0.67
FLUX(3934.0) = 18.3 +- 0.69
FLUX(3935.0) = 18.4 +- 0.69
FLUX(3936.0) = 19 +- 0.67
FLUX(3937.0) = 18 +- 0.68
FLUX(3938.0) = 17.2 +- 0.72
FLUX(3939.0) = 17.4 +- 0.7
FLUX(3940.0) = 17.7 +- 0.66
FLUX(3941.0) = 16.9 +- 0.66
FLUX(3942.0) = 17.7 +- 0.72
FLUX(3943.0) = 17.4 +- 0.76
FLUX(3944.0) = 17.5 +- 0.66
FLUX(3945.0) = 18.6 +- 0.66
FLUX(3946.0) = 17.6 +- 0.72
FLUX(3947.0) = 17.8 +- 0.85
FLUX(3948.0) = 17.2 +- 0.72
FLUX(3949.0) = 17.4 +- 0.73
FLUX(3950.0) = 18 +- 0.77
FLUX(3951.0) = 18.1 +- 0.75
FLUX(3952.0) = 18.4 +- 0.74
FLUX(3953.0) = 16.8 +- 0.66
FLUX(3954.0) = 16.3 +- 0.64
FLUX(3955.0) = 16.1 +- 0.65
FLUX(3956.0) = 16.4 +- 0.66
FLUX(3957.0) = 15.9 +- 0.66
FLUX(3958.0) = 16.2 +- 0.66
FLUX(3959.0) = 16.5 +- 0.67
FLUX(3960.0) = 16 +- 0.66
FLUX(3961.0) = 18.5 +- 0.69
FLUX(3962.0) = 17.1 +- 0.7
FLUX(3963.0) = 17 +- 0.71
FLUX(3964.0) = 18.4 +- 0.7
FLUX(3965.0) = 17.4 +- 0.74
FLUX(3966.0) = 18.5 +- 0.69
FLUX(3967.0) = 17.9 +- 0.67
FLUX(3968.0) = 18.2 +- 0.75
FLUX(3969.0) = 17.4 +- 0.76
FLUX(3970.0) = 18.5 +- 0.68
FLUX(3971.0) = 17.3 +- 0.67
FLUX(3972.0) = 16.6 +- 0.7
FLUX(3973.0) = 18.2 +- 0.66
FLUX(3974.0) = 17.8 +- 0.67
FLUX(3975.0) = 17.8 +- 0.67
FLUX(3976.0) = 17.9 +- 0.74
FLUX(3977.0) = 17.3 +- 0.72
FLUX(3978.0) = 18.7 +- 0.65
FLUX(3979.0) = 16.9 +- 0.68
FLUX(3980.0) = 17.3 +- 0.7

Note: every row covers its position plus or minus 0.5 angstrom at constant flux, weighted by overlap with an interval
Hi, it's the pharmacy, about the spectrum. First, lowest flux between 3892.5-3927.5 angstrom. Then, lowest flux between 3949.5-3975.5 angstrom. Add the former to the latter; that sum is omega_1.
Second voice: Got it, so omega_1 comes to 31.9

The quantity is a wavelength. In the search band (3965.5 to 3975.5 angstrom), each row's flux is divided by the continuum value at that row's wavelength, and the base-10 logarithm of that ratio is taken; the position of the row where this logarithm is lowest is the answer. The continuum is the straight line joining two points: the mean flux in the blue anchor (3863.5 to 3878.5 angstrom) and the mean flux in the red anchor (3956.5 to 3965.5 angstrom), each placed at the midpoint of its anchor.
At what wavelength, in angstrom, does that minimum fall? 3972.0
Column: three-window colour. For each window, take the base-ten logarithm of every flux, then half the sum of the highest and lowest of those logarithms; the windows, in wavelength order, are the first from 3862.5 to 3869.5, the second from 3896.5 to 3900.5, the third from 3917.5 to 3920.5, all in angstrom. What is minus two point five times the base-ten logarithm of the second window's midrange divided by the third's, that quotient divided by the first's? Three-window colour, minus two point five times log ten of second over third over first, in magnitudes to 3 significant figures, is 0.270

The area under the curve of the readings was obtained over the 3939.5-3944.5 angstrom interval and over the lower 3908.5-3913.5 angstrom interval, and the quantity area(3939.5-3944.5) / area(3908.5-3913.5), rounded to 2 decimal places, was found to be 0.97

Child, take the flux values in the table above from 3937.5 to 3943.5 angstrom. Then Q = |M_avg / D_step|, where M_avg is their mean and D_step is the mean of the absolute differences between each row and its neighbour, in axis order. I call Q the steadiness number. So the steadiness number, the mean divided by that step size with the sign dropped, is 36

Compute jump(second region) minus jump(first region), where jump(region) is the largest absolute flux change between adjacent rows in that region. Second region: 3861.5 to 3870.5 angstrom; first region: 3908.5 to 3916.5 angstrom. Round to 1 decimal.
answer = 1.8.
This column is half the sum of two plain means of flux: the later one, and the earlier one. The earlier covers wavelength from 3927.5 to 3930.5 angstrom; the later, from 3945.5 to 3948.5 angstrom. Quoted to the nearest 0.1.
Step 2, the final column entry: 17.5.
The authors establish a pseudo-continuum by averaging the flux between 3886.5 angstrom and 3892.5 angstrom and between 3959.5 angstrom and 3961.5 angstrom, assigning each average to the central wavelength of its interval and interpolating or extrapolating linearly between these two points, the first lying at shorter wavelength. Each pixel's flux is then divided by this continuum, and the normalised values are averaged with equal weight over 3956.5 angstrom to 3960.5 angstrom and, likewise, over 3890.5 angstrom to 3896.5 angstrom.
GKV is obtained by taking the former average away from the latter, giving 0.068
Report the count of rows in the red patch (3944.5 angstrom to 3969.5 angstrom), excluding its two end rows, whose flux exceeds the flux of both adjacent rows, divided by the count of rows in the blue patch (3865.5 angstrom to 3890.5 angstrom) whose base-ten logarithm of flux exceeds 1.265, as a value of 0.62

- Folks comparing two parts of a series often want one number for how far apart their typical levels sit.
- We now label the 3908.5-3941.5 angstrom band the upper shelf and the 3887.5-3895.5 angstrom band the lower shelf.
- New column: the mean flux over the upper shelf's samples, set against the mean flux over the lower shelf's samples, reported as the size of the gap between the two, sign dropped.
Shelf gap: 0.28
